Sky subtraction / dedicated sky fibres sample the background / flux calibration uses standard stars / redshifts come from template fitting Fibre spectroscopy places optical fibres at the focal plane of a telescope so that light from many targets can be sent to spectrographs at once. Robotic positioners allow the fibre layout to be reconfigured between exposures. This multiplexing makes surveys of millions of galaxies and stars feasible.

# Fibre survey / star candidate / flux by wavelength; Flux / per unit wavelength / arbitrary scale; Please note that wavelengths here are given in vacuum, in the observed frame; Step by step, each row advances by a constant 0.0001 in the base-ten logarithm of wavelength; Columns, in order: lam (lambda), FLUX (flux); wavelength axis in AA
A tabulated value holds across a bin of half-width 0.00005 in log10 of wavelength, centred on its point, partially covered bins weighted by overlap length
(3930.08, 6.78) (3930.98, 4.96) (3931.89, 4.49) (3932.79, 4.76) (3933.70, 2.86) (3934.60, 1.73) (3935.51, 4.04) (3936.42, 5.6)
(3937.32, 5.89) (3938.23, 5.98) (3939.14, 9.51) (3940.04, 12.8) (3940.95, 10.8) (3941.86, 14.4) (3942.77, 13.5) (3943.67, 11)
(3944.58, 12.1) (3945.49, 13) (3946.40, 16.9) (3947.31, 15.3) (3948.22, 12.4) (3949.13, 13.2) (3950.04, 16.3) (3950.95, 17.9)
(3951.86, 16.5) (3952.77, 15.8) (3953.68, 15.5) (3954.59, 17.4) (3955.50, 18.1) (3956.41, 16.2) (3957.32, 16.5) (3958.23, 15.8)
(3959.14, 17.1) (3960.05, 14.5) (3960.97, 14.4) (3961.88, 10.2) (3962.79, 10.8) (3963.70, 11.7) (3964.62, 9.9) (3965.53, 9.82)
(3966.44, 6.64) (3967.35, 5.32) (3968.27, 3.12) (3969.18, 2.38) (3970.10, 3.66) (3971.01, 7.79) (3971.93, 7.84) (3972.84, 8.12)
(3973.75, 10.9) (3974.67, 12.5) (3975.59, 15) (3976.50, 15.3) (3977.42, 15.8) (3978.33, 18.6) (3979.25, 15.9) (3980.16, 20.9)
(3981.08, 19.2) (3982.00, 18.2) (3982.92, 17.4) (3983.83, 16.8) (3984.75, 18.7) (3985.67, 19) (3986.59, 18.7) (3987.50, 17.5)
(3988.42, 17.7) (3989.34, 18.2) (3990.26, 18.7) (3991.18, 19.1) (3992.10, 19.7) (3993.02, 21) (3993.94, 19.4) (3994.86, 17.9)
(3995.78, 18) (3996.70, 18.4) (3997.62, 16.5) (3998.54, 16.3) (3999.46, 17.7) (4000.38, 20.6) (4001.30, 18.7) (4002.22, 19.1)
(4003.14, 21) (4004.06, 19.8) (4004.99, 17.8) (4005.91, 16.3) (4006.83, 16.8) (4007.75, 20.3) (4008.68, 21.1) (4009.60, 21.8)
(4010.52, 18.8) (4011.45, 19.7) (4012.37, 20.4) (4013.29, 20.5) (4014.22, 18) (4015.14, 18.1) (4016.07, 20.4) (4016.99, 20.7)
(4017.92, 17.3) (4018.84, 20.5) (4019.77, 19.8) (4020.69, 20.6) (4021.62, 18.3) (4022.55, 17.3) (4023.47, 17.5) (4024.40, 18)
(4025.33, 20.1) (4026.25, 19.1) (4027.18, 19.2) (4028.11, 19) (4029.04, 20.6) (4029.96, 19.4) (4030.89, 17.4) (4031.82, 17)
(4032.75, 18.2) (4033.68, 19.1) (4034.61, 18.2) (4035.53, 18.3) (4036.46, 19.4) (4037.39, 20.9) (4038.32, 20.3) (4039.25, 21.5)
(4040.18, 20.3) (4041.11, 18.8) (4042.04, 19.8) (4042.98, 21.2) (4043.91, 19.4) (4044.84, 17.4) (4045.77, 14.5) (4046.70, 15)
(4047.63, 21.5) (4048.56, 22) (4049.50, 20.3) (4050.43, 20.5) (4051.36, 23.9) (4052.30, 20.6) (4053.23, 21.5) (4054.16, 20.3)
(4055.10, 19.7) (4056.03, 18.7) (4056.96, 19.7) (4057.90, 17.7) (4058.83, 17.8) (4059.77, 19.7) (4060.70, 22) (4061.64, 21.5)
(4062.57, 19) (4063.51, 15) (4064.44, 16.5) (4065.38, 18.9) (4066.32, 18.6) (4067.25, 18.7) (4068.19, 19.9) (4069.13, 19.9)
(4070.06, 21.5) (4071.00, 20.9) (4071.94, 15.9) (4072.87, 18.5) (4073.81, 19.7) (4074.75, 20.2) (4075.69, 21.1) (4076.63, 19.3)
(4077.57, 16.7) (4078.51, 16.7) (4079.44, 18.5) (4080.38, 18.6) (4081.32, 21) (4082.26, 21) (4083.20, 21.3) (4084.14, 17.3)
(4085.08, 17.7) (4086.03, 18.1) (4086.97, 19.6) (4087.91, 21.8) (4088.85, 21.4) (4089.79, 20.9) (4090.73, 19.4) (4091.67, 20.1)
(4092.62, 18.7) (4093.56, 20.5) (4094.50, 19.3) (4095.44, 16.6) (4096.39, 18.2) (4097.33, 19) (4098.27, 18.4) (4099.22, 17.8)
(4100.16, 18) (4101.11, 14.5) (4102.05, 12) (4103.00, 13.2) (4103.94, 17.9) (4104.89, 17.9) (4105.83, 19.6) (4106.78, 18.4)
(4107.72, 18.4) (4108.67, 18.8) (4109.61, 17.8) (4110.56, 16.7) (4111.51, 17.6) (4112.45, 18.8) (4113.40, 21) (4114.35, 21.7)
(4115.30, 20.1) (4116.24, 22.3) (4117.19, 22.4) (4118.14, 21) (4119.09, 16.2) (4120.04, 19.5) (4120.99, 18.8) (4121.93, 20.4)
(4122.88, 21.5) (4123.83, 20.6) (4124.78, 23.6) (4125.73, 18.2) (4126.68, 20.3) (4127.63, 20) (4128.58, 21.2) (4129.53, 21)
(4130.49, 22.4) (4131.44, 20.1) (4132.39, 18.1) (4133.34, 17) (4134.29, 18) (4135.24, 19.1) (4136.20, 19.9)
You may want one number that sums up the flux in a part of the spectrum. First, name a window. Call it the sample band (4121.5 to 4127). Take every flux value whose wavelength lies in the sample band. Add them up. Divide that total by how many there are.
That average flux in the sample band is 20.8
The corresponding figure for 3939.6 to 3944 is 12.5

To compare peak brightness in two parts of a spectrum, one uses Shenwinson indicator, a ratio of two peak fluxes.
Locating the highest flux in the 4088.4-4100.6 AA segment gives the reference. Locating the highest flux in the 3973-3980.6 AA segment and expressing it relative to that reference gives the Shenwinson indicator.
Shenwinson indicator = 0.98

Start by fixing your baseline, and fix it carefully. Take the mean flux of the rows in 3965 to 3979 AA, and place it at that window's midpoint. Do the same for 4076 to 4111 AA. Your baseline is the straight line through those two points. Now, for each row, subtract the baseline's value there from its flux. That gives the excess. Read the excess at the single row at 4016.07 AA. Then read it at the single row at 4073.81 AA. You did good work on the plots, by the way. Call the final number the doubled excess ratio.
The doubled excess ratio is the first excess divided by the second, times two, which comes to 5.6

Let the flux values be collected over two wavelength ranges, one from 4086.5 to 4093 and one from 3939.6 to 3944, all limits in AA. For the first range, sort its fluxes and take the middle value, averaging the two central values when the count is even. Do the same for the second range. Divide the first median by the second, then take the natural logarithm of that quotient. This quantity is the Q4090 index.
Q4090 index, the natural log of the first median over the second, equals 0.45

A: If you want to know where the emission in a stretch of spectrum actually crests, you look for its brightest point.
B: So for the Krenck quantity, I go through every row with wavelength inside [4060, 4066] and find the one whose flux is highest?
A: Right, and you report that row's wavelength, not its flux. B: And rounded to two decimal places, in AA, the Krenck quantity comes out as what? 4060.70 AA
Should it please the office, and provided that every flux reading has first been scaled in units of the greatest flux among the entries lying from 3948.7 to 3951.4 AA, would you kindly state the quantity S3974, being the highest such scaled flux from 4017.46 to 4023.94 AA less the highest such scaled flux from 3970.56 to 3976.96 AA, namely 0.3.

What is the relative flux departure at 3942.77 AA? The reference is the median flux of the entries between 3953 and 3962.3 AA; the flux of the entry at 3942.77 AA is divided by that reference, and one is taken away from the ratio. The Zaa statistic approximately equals -0.2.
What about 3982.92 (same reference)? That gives 0.1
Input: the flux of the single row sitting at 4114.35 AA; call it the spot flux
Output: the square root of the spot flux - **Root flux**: 4.66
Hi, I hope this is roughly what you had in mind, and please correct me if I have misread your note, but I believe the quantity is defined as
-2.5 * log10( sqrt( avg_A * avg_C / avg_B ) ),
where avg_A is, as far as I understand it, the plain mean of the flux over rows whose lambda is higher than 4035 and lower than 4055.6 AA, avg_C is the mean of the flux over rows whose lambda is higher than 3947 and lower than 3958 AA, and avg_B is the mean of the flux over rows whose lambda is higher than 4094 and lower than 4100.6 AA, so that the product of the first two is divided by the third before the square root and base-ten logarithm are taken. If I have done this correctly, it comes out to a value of -1.55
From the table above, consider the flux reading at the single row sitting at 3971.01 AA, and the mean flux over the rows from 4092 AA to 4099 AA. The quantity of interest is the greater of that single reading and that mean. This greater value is 18.7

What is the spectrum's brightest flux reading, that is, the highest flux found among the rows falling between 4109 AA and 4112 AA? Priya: 17.8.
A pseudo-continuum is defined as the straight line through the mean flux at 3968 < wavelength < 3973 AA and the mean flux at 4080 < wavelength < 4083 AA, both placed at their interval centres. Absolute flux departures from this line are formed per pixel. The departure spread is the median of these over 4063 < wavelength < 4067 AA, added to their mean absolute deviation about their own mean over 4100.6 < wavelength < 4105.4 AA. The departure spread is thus 3.2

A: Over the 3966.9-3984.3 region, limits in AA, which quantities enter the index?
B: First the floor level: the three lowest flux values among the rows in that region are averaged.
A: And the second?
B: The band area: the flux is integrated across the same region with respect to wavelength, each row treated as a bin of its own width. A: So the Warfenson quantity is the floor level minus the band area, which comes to -212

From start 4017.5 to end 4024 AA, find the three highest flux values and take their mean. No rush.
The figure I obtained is 20.3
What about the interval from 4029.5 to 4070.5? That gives 22.6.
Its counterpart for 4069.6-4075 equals 20.9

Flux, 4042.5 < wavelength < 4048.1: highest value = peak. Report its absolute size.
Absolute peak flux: 21.5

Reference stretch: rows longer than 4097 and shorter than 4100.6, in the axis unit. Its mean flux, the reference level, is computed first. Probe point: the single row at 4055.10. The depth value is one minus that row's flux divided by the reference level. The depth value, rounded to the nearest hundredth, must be -0.08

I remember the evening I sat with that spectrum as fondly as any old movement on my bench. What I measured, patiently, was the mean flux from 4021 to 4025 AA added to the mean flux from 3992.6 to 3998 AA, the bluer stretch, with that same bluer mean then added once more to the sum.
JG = 55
